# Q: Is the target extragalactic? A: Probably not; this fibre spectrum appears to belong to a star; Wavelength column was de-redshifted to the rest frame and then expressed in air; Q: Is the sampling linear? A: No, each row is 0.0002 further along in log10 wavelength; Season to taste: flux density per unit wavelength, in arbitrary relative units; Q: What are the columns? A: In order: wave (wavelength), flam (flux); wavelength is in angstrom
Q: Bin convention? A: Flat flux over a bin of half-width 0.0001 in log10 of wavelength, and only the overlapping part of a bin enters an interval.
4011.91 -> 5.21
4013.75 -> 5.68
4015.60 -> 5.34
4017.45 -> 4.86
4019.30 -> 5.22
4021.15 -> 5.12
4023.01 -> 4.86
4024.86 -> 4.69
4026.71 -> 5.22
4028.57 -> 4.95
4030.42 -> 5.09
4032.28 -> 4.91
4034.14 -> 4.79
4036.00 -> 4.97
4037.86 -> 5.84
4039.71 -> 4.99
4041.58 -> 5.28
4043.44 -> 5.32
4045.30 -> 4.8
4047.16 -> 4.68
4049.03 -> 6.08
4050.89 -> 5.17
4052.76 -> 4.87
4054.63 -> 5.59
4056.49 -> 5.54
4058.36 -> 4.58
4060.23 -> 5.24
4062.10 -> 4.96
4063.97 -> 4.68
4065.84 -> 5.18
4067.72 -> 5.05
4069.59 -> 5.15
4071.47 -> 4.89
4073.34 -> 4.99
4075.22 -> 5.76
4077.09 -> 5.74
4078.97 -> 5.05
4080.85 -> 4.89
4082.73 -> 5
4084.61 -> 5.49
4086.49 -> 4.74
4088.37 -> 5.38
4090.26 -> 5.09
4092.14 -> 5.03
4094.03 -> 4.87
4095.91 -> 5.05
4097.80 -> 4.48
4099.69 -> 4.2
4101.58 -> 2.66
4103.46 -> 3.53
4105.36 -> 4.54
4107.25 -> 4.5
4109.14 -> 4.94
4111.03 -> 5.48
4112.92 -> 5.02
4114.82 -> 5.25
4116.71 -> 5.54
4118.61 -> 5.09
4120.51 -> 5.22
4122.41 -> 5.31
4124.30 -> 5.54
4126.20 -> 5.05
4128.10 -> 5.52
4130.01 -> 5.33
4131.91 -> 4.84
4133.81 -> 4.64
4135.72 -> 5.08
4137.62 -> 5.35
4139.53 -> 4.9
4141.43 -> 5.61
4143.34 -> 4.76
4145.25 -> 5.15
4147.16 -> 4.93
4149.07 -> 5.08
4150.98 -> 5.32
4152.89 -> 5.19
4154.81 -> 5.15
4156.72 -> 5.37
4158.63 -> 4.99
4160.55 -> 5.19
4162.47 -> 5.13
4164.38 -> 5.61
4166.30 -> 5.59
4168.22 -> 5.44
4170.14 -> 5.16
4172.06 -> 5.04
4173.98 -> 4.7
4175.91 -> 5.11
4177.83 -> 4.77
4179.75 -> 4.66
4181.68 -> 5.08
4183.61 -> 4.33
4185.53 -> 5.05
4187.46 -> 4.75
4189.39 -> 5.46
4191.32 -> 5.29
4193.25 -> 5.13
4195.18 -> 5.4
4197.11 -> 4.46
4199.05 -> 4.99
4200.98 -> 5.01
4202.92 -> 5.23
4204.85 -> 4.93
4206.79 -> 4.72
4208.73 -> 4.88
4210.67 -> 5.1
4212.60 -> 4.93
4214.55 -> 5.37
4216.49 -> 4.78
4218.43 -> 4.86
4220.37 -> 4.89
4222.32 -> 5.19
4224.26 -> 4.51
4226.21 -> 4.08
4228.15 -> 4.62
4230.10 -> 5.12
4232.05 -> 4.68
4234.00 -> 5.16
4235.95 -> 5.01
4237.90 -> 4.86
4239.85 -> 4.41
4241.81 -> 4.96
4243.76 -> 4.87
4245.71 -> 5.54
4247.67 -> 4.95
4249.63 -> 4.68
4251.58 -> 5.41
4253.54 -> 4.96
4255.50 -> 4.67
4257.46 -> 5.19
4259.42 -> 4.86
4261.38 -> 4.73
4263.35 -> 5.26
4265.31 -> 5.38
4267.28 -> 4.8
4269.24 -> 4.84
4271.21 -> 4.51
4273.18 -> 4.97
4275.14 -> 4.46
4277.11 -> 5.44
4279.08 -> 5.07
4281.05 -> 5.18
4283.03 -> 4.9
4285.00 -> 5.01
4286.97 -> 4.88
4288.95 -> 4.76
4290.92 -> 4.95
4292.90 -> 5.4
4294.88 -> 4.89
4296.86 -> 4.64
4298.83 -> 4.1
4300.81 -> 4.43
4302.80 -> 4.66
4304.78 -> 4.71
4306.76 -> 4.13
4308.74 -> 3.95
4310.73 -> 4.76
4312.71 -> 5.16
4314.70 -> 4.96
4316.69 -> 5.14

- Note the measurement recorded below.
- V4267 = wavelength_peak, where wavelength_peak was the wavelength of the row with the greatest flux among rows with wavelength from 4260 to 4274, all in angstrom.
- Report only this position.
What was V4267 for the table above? 4265.31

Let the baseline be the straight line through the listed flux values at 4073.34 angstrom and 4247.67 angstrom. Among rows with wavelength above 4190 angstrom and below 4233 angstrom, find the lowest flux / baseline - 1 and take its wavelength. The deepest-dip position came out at 4226.21 angstrom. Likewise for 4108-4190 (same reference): 4183.61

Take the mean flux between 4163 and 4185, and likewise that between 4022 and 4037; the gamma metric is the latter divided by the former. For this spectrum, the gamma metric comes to 0.98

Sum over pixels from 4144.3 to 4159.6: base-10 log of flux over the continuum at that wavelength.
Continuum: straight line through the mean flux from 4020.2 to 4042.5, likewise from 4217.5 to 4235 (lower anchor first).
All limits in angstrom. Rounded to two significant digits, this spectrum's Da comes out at 0.18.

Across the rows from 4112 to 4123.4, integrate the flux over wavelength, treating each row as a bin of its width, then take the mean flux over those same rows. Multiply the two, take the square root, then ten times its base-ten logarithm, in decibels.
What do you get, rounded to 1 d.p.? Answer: 12.5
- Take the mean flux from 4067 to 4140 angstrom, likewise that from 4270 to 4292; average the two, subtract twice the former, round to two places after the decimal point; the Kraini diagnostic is -5.01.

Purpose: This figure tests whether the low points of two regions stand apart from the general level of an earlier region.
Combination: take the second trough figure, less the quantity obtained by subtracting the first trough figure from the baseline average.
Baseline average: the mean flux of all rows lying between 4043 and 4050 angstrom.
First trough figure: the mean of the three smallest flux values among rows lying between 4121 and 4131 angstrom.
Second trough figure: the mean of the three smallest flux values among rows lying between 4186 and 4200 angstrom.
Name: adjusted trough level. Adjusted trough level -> 4.7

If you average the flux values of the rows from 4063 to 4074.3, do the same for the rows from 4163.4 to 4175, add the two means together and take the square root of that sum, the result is 3.20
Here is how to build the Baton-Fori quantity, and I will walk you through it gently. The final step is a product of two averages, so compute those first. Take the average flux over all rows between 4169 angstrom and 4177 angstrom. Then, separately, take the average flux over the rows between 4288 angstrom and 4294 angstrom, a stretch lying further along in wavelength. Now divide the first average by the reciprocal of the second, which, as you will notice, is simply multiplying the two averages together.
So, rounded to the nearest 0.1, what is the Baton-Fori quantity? 25.2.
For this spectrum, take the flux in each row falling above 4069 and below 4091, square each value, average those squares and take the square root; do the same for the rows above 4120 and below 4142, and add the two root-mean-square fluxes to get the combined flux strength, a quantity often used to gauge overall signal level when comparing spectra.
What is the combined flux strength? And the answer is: 10.4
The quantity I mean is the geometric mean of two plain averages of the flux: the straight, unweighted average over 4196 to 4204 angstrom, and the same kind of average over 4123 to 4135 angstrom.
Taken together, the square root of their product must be 5.04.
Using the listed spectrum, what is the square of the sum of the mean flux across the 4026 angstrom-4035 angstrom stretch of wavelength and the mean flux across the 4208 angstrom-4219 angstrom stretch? 99.6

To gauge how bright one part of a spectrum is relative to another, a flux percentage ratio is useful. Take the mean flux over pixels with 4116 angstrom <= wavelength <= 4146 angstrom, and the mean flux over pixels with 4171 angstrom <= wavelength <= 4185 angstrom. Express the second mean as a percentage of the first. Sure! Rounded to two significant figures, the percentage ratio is 93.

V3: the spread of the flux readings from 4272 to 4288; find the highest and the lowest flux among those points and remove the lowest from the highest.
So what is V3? 0.98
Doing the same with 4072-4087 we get 1.02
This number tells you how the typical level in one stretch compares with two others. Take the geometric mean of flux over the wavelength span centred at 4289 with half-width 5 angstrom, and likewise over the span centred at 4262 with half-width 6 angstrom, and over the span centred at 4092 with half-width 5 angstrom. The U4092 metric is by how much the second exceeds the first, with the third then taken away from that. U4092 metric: -5.05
